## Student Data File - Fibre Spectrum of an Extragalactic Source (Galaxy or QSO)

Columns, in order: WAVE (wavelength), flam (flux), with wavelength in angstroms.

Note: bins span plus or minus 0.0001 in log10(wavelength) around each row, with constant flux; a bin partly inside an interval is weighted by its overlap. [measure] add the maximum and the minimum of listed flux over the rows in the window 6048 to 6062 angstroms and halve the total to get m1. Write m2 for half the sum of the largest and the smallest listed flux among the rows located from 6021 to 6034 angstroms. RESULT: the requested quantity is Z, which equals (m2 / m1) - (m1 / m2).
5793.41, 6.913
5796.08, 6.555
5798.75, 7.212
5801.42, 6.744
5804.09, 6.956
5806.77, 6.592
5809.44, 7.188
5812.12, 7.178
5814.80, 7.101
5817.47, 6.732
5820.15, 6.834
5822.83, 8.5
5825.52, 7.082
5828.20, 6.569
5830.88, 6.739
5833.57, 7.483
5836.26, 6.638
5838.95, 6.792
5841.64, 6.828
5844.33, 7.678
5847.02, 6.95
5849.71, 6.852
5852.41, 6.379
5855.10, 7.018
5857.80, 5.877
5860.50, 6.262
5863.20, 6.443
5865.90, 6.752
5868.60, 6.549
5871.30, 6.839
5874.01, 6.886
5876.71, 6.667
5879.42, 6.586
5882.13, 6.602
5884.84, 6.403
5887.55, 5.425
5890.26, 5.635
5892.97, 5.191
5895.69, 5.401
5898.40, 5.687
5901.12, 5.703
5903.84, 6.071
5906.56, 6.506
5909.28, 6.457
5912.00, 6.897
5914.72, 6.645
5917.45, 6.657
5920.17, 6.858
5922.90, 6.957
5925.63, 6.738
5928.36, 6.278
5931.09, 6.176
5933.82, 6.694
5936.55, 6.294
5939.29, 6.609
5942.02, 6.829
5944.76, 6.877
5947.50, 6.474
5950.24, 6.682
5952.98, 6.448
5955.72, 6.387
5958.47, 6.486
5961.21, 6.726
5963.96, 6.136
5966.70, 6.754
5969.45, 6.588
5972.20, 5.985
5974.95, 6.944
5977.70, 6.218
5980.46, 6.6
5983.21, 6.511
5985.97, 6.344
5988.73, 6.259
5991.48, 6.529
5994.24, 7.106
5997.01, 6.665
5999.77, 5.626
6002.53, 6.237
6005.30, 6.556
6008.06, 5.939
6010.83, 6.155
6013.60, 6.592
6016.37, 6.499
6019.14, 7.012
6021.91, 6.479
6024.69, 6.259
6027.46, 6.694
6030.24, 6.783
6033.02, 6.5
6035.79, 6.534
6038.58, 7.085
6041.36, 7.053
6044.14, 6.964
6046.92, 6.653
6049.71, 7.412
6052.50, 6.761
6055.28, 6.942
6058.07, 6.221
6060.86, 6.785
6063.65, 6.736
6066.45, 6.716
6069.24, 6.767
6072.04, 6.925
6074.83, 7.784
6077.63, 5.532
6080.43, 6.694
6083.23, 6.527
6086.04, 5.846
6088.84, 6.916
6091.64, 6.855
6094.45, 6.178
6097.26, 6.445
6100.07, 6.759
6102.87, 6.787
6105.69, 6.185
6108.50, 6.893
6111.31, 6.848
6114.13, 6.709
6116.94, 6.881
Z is -0.09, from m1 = 6.82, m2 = 6.52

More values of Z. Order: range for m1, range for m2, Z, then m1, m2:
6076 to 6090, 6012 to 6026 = 0.13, 6.22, 6.64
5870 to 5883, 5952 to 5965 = -0.09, 6.74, 6.43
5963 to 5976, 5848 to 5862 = -0.01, 6.46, 6.45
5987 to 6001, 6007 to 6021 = 0.03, 6.37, 6.48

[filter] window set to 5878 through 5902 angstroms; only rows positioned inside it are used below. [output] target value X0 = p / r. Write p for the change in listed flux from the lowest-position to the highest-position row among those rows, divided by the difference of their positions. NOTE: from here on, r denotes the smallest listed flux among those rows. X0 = -0.0078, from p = -0.041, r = 5.191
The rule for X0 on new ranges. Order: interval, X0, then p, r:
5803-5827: 0.0009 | 0.006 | 6.592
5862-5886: -0.0003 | -0.002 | 6.403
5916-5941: -0.0004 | -0.002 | 6.176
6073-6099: -0.0108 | -0.060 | 5.532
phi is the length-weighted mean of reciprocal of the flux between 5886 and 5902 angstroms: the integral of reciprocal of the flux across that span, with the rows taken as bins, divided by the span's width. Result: 0.182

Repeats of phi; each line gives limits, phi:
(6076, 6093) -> 0.157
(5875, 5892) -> 0.162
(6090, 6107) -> 0.153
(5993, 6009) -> 0.158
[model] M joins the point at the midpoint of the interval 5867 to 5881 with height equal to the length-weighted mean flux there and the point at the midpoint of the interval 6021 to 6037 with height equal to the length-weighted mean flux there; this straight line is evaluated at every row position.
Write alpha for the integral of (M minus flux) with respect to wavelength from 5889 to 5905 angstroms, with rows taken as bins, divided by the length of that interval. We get 1.07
